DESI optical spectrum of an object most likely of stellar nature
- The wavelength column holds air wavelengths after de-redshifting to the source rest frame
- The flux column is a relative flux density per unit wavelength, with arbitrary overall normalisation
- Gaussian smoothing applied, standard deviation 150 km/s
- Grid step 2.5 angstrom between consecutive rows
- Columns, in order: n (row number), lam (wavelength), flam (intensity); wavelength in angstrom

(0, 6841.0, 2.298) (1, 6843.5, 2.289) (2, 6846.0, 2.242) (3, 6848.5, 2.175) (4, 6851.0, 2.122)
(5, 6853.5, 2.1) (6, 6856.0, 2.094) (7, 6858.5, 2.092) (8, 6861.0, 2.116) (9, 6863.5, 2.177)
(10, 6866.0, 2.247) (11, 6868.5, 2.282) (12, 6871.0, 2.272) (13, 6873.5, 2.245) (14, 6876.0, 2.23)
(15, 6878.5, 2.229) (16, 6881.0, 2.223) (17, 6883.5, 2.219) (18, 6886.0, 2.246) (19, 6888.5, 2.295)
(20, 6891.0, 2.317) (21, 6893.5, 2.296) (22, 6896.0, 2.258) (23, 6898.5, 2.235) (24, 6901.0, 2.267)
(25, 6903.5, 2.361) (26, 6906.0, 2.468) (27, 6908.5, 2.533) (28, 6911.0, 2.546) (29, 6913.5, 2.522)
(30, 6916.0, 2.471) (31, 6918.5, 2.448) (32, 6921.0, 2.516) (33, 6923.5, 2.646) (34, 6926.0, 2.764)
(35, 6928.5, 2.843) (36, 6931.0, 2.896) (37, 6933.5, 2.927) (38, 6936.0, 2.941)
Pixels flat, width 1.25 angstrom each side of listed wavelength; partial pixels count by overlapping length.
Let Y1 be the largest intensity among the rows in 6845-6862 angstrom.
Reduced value 2.242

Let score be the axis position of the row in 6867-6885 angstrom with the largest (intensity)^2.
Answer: 6868.5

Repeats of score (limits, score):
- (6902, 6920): 6911.0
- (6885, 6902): 6891.0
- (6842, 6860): 6843.5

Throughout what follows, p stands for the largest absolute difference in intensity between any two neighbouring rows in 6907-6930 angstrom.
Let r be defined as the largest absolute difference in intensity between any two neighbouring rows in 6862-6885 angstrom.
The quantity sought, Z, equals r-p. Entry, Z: -0.06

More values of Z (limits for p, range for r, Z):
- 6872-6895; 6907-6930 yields 0.08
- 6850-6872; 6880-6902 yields -0.02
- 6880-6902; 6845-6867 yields 0.02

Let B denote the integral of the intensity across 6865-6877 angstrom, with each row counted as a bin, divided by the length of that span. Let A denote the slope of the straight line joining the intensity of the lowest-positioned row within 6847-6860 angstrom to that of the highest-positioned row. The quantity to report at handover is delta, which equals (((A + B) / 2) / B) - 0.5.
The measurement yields -0.0018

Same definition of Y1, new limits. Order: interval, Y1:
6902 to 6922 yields 2.546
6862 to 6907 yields 2.468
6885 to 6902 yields 2.317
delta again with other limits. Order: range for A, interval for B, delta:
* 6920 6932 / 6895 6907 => 0.0082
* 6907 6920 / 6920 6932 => -0.0016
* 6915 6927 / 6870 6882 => 0.0065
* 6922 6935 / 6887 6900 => 0.0062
